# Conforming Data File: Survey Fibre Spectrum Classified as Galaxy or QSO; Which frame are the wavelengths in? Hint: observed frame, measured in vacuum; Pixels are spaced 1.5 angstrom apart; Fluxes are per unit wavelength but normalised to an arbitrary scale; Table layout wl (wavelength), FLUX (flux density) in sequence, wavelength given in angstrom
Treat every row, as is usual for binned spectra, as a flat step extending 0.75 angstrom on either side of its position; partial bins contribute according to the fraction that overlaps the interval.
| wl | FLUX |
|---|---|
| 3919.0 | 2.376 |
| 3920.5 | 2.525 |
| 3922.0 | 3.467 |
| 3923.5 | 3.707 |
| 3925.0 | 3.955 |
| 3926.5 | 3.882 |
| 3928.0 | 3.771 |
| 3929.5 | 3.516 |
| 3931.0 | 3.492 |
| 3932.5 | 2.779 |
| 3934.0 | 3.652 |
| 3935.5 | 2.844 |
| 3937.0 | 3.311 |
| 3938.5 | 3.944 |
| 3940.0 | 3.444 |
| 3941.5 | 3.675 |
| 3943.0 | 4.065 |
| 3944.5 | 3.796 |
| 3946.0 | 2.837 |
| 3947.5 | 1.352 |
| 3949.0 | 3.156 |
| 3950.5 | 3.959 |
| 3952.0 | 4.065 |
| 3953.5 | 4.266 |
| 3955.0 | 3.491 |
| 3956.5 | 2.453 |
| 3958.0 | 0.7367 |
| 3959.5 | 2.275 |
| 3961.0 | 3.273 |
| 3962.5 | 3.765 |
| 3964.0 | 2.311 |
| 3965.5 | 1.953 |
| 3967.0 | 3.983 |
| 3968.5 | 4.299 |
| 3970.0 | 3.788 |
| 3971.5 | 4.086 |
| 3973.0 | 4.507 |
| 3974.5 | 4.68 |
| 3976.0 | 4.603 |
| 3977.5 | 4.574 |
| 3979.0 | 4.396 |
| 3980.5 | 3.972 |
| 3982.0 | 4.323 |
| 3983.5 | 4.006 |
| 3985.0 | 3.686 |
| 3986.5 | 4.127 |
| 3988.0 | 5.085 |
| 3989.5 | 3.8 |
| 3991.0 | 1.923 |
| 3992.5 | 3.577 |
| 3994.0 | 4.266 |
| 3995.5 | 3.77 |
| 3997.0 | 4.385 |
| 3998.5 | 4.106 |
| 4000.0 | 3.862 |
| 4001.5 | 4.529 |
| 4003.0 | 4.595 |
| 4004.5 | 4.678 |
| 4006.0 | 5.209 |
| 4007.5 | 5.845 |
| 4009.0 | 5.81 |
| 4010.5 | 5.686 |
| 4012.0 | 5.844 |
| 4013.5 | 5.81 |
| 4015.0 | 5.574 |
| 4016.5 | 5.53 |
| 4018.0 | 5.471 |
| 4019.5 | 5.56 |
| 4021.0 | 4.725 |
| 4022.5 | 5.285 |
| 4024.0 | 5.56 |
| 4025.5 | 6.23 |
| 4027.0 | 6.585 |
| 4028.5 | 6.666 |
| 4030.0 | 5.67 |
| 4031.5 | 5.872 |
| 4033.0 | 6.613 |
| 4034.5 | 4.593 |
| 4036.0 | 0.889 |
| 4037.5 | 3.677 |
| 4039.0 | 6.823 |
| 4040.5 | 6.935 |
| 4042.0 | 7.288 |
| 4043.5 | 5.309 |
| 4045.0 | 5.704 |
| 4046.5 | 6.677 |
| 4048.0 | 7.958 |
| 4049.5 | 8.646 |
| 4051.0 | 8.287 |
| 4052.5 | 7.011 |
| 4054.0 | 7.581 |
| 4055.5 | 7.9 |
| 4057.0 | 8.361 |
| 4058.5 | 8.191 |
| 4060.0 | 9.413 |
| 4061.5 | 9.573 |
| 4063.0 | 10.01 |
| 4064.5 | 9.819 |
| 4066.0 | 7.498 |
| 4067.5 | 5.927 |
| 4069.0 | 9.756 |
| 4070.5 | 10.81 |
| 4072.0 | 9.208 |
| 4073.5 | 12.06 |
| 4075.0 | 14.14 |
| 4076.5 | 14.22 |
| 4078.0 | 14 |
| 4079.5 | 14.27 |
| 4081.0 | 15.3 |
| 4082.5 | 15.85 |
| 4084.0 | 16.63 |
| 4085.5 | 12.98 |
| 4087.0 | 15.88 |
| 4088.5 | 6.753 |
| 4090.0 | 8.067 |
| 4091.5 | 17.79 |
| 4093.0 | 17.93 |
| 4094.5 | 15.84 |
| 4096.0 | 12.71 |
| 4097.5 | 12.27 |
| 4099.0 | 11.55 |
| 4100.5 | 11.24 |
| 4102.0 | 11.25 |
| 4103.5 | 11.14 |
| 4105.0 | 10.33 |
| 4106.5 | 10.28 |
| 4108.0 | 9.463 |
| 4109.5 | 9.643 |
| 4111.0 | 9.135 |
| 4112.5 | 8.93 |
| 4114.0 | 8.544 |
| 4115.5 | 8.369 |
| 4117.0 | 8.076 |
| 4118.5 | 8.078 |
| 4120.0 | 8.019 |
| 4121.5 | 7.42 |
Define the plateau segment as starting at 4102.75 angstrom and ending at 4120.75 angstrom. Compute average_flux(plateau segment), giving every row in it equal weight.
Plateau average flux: 9.2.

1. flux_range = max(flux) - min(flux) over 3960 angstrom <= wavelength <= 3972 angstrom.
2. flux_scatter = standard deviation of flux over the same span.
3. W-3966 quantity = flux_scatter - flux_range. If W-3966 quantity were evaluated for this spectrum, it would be -1.5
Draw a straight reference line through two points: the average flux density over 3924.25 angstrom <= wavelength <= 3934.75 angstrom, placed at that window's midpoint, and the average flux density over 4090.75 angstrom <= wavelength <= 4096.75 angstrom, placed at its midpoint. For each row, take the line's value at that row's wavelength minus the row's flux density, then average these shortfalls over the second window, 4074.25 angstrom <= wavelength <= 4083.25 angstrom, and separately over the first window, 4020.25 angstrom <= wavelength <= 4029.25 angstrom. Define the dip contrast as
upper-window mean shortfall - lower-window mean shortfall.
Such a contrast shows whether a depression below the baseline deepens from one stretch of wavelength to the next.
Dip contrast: -5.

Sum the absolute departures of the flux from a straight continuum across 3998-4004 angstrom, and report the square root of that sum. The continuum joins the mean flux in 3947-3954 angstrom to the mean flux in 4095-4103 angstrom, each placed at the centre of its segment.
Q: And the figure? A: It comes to 2.8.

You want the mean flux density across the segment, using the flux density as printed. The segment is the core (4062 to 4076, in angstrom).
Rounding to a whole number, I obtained 10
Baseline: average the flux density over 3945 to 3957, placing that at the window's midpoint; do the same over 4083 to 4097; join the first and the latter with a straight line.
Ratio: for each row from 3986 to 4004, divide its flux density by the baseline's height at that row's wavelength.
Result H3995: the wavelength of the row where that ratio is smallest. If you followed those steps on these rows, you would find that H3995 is 3991.0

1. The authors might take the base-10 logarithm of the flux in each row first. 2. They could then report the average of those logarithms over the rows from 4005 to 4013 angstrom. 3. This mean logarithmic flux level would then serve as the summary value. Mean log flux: 0.75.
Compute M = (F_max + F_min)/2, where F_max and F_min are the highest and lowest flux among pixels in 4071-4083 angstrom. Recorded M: 12.5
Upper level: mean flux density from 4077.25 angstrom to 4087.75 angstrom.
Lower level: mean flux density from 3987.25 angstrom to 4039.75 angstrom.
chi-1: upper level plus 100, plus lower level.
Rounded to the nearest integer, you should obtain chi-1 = 120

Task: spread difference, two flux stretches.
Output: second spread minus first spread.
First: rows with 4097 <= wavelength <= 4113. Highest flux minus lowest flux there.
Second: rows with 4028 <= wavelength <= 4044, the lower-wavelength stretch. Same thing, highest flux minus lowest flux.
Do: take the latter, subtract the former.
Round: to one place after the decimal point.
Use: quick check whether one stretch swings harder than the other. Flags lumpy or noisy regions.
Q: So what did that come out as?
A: 3.1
